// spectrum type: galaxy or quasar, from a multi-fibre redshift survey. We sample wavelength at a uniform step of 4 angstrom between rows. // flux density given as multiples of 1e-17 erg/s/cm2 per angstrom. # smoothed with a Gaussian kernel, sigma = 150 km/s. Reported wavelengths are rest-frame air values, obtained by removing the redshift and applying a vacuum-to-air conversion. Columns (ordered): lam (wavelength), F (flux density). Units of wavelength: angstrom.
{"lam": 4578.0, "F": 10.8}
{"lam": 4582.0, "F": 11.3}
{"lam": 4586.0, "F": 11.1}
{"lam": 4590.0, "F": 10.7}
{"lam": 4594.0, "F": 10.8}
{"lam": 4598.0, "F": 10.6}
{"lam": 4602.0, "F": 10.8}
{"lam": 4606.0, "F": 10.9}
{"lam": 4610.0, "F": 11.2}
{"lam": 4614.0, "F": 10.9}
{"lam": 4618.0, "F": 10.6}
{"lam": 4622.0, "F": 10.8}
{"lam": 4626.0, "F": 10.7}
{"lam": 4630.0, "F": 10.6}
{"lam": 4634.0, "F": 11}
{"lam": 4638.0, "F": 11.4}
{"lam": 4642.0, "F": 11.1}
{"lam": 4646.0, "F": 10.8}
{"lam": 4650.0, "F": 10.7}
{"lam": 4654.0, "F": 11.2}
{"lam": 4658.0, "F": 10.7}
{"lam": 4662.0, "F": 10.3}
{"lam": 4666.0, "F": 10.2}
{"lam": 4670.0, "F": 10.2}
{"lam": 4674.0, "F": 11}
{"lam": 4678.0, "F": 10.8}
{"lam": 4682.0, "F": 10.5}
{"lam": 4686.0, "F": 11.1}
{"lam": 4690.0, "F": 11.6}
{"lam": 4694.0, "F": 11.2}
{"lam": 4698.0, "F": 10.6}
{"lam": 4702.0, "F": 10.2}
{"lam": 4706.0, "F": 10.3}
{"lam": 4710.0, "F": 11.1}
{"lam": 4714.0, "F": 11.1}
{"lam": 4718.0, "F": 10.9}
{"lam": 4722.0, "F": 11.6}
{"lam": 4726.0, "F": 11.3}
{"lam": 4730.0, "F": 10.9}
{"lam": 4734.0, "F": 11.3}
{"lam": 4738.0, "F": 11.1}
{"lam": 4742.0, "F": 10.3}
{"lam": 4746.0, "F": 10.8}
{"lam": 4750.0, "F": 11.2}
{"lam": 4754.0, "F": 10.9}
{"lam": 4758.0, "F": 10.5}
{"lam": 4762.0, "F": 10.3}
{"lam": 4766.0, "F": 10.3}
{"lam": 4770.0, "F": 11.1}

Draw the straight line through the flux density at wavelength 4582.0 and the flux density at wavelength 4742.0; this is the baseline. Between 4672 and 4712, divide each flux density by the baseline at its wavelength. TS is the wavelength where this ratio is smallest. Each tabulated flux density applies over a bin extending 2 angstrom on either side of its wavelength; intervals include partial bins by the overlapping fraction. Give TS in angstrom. 4702.0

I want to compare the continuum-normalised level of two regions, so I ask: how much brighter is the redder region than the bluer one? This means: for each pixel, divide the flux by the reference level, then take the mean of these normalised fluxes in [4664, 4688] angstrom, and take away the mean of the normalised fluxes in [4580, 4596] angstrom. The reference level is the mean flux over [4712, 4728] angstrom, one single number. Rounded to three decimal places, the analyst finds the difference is -0.030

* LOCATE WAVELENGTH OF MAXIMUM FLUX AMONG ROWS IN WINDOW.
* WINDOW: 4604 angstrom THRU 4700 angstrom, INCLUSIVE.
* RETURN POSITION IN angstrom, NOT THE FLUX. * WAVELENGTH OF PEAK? 4690.0 angstrom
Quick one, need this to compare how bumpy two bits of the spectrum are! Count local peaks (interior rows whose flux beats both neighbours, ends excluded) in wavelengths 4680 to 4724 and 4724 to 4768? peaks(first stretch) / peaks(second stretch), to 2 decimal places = 0.50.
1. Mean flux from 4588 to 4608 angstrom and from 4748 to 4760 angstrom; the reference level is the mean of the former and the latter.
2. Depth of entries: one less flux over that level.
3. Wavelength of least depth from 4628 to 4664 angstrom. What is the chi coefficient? 4638.0 angstrom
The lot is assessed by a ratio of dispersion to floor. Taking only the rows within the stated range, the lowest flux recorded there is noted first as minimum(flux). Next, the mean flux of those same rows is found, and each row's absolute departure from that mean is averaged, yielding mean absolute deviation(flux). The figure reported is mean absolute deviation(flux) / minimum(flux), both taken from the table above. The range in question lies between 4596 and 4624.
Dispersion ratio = 0.014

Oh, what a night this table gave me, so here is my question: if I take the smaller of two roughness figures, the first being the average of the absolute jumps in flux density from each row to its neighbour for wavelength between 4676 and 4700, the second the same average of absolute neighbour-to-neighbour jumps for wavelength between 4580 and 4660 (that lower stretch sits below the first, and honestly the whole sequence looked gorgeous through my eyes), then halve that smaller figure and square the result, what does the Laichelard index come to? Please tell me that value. 0.017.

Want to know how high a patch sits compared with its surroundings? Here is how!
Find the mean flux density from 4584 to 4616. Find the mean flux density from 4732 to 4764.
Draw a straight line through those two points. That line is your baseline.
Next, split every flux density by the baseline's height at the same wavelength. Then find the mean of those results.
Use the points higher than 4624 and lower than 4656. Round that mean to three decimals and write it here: 1.008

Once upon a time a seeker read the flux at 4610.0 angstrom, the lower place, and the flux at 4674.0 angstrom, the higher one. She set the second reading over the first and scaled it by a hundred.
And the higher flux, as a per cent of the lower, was 98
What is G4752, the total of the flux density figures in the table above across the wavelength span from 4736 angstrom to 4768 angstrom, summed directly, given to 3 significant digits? 85.4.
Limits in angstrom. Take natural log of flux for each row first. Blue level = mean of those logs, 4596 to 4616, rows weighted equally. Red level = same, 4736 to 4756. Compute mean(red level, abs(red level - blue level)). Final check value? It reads 1.19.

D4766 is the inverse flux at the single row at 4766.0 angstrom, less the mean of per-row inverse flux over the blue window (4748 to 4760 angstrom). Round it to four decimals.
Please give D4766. 0.0050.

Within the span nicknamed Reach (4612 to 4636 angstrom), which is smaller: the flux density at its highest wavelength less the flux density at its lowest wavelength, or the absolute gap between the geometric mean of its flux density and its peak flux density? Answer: 0.1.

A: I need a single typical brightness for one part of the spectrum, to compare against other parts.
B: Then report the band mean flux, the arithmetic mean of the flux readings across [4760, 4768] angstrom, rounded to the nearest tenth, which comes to 10.3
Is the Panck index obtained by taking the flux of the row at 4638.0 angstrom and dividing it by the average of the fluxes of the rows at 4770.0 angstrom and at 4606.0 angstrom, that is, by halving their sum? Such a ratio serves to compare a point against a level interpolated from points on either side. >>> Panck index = 1.04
